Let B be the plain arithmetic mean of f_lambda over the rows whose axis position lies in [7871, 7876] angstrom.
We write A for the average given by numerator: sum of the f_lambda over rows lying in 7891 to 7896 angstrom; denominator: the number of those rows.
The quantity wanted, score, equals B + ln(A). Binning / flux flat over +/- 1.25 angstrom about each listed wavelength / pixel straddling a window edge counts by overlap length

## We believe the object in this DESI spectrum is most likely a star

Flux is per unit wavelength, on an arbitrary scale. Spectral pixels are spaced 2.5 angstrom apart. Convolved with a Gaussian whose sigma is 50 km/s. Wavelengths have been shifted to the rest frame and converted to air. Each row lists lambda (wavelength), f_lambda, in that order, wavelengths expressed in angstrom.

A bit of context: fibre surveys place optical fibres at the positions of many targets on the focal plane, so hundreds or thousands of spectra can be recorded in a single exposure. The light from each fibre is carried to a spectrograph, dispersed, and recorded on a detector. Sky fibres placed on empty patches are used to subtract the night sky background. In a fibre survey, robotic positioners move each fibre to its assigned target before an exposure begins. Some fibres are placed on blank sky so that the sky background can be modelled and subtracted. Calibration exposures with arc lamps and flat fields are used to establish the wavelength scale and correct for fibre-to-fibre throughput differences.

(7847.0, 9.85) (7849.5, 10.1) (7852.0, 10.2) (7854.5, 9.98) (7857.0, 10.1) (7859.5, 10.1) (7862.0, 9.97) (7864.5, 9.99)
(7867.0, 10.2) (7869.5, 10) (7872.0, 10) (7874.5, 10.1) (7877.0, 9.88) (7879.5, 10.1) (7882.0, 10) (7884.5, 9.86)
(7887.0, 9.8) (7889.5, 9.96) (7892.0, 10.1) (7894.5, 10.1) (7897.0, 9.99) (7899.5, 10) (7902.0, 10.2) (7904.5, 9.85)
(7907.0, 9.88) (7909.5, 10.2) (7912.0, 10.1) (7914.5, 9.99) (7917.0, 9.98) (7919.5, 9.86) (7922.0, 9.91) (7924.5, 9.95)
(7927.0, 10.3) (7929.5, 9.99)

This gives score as 12.4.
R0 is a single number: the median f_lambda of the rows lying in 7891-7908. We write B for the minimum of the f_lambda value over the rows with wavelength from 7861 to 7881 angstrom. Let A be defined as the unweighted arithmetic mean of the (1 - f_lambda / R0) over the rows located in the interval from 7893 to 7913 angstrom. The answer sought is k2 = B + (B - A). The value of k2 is 19.8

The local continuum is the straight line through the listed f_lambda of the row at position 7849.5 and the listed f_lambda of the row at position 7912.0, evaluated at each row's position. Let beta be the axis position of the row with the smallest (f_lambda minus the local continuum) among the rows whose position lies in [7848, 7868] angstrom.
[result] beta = 7862.0 angstrom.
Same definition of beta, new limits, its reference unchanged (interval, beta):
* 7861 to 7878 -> 7877.0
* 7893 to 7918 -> 7904.5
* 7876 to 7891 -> 7887.0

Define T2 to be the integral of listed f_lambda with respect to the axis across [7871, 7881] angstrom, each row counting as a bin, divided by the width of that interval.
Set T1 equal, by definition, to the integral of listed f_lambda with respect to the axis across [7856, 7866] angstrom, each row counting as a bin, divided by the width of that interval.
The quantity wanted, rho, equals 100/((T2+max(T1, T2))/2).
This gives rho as 9.97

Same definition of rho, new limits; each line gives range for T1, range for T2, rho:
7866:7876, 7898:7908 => 9.97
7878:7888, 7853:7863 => 9.96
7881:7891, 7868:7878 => 10.00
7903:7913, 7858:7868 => 9.94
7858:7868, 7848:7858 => 9.91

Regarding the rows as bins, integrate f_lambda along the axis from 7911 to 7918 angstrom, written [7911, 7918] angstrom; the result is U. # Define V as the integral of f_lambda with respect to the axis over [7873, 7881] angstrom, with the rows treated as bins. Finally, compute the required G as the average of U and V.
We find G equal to 75.2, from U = 70.2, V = 80.2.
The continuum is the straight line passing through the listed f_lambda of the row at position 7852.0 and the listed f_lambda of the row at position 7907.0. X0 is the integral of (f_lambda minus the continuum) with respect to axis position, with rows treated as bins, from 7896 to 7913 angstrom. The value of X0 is 2.3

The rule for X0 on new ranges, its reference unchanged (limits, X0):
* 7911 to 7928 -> 3.4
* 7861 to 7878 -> -1.3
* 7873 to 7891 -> -1.2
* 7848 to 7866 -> -2.0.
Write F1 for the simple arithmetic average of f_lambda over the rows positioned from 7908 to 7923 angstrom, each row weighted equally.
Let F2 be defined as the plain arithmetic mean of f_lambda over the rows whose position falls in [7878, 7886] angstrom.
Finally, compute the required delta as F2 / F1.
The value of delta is 1.00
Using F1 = 10.0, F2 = 10.0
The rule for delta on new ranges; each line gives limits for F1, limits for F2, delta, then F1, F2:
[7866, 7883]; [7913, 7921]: 0.99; 10.0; 9.9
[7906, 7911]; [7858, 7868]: 1.00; 10.0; 10.1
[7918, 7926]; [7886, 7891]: 1.00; 9.9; 9.9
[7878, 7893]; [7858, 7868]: 1.01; 10.0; 10.1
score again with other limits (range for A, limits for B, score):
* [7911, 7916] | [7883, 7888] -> 12.1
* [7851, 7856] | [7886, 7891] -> 12.2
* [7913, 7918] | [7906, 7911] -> 12.3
